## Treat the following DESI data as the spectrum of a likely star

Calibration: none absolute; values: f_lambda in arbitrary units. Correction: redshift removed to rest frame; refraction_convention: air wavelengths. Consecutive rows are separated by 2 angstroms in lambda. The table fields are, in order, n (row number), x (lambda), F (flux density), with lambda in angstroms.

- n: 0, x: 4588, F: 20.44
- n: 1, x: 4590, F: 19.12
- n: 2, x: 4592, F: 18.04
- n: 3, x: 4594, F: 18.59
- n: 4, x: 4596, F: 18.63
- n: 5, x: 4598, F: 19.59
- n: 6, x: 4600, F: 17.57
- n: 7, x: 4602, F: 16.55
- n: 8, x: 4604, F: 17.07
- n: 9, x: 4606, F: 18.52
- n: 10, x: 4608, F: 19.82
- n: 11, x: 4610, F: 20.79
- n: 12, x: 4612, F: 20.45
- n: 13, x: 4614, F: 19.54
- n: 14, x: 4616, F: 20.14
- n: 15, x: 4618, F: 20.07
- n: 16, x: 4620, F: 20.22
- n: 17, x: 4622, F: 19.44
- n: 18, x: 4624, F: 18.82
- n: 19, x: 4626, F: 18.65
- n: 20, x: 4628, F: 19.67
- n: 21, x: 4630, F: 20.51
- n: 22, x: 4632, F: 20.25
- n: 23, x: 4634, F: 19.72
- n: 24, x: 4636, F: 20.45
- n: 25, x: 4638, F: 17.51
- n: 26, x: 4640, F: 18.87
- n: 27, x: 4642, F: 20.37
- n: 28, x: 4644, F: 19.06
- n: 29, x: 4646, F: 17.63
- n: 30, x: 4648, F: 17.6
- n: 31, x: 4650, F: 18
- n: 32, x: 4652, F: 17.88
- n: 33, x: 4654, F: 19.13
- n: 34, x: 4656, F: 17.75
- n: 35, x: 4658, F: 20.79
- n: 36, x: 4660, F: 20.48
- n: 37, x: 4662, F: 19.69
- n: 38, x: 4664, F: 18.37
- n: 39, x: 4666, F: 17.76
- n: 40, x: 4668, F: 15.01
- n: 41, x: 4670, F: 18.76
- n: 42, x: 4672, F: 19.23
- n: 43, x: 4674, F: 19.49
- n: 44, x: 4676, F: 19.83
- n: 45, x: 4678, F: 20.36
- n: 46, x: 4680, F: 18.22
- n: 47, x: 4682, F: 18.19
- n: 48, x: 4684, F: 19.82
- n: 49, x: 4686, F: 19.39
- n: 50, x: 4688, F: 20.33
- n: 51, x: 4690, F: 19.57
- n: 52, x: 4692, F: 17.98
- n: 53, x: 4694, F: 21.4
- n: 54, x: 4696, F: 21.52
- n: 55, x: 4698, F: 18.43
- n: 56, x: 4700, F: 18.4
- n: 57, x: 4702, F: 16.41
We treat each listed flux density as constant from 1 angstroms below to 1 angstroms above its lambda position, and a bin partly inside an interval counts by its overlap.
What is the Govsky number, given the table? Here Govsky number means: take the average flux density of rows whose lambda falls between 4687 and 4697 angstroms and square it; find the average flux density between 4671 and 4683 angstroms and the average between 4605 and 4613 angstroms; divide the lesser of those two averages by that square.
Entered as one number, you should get 0.047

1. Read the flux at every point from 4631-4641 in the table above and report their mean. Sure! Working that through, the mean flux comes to 19.4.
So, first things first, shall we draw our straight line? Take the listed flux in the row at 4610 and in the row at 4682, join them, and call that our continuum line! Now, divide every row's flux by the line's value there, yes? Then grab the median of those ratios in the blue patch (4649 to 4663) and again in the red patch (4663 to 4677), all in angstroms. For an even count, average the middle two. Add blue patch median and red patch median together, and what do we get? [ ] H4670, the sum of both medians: 2.00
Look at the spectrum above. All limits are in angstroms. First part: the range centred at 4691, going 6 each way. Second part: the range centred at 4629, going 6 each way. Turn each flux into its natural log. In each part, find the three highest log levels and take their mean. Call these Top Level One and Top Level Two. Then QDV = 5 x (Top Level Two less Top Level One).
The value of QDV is -0.22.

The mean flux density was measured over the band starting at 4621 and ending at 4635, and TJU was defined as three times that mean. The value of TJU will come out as 58.7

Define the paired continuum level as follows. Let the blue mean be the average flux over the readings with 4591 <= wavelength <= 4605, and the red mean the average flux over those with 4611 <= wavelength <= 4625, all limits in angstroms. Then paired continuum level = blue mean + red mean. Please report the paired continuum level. 37.8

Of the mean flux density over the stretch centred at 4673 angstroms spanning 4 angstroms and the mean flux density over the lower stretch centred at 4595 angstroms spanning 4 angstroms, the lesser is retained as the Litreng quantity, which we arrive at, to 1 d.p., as 18.6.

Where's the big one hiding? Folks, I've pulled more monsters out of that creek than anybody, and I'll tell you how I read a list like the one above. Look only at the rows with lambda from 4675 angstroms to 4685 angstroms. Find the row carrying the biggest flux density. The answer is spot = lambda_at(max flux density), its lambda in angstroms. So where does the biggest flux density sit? 4678 angstroms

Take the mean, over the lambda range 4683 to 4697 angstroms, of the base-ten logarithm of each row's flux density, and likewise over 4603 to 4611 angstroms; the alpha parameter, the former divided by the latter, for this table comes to 1.02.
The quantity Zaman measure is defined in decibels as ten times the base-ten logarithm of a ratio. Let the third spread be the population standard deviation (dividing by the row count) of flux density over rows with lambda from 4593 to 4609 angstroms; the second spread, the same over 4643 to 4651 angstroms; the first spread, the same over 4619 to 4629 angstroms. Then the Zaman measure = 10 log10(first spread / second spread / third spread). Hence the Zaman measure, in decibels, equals 0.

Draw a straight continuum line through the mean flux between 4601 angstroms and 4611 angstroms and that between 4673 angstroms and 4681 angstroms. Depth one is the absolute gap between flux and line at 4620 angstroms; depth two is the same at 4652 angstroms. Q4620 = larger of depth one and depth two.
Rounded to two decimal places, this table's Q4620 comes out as 1.49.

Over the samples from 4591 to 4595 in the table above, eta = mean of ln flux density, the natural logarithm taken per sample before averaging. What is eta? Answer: 2.908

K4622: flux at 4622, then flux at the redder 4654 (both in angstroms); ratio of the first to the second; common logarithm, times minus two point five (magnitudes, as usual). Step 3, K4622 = -0.02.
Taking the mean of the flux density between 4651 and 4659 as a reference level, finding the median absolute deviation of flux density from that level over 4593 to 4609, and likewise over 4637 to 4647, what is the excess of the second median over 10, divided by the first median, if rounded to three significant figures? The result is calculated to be -10.7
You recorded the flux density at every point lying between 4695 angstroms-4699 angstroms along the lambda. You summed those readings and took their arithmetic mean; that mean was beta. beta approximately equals 20.0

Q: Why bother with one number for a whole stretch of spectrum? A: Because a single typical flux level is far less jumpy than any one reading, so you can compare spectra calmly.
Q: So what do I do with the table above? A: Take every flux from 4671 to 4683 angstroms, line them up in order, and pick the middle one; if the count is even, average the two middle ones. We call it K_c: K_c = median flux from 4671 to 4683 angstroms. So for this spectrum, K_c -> 19.4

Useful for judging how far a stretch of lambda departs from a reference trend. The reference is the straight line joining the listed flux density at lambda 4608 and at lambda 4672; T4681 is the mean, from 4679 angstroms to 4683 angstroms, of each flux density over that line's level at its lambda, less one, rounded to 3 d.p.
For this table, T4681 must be -0.049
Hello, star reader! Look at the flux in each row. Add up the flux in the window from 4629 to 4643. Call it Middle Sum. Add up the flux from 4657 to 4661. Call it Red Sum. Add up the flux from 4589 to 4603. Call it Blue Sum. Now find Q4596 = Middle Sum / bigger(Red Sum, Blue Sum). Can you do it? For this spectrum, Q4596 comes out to 1.1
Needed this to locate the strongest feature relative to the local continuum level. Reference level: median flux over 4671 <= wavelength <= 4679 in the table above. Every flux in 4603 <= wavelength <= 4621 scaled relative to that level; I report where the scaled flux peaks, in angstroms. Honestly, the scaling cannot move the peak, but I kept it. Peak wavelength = 4610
